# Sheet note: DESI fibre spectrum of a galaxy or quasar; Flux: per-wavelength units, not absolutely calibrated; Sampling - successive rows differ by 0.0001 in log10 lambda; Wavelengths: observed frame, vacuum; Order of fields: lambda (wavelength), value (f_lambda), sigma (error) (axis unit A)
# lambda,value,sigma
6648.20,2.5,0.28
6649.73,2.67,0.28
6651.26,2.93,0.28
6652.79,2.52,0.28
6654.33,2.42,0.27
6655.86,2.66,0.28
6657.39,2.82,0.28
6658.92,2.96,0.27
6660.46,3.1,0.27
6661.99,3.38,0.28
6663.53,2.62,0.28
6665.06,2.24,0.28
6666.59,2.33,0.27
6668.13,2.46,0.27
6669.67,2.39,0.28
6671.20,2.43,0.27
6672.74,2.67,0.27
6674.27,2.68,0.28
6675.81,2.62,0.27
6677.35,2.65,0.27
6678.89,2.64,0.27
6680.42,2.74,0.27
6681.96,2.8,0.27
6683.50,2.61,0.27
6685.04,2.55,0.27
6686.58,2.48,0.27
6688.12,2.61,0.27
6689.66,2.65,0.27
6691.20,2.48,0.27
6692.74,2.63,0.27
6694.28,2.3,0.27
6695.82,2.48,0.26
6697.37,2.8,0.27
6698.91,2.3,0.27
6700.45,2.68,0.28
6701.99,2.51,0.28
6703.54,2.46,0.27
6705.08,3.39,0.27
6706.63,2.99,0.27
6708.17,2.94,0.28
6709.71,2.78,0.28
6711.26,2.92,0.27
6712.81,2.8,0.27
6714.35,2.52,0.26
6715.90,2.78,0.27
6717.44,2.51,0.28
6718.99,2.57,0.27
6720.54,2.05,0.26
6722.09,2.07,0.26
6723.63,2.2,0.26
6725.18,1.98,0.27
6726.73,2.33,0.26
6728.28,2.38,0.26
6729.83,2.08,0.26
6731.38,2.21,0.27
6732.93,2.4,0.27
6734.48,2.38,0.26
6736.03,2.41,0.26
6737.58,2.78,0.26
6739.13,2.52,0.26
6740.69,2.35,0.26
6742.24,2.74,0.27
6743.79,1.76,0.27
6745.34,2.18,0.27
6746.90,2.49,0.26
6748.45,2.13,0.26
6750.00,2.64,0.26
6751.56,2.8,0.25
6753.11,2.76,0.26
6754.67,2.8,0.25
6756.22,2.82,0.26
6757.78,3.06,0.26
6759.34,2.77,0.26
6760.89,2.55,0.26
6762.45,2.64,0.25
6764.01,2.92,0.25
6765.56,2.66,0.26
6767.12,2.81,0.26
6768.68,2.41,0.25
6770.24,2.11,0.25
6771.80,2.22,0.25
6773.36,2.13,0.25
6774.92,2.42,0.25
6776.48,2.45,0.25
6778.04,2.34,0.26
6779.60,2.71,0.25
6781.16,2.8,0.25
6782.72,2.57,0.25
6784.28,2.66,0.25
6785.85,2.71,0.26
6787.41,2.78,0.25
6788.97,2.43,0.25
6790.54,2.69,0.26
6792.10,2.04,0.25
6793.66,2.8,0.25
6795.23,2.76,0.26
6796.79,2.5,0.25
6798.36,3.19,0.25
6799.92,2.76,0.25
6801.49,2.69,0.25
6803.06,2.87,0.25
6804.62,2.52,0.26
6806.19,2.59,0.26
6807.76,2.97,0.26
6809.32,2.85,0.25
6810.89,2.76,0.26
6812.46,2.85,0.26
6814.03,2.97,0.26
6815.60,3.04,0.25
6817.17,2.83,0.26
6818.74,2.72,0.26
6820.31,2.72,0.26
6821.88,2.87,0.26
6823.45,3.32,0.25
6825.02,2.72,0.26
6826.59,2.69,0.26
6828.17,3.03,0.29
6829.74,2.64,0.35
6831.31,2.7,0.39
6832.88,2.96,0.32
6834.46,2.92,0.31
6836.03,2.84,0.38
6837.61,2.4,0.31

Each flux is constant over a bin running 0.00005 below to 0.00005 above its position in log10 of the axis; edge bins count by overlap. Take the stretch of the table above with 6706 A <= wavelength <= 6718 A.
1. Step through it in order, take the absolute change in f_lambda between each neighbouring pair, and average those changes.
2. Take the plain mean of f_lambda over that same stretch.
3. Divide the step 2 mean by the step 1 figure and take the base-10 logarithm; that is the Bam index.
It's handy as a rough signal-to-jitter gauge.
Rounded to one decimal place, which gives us 1.2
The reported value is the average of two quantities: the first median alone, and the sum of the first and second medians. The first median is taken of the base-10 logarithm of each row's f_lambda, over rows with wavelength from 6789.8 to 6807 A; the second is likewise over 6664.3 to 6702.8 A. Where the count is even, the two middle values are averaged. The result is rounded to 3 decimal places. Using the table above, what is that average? 0.638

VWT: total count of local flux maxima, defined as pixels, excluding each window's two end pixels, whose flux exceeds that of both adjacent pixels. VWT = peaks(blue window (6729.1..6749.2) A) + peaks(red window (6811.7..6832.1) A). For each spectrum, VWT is 7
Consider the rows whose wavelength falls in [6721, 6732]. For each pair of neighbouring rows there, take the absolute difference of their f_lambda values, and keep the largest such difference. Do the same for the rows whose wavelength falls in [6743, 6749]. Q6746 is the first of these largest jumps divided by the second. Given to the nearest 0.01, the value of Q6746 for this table 0.83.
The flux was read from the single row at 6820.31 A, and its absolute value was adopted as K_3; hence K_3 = 2.72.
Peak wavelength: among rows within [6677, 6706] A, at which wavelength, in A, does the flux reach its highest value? 6705.08 A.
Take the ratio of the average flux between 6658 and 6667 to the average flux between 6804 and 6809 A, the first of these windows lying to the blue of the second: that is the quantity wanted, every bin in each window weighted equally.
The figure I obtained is 1.03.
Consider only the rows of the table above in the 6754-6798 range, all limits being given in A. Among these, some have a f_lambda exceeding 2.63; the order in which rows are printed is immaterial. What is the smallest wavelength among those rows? 6754.67 A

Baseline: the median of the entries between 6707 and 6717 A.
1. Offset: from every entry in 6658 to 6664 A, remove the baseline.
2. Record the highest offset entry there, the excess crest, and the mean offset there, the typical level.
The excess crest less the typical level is 0.4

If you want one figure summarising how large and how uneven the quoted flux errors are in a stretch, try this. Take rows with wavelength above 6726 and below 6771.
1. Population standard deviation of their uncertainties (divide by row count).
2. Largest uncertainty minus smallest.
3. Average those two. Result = 0.013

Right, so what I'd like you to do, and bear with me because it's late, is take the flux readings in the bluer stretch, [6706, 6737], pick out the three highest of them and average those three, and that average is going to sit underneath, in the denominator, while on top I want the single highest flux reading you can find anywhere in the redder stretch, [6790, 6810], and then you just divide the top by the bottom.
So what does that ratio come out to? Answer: 1.08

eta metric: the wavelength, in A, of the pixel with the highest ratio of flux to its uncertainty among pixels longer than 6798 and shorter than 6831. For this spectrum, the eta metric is 6823.45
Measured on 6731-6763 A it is 6757.78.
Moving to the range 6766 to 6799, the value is 6798.36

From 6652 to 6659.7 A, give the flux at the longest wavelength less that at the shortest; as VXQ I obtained 0.44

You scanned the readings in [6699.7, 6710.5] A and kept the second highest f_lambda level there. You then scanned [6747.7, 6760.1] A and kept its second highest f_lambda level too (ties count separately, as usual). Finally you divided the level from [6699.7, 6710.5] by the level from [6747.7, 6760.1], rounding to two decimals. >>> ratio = 1.06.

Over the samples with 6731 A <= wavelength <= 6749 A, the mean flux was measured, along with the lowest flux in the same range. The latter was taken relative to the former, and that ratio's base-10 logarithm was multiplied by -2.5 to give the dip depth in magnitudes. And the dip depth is 0.32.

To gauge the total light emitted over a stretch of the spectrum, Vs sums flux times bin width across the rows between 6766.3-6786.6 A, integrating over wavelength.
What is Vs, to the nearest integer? 50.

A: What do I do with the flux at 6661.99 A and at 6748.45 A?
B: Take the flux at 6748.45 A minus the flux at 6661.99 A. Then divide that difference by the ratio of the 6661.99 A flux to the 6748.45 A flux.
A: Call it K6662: -0.8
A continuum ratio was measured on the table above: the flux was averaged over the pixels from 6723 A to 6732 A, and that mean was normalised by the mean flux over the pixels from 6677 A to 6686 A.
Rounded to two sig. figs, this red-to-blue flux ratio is 0.82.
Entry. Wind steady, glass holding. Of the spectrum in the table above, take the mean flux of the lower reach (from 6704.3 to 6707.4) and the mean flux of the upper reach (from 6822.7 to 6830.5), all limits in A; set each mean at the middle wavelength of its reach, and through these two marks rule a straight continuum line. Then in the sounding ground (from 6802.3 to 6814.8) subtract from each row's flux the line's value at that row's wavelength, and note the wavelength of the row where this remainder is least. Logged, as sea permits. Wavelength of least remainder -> 6804.62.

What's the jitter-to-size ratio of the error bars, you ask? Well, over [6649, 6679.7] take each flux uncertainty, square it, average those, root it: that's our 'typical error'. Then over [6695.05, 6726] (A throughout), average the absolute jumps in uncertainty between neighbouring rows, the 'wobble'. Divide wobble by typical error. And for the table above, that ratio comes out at 0.0210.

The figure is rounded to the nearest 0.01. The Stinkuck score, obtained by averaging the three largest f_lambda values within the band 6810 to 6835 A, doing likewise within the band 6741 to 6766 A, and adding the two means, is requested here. 6.06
